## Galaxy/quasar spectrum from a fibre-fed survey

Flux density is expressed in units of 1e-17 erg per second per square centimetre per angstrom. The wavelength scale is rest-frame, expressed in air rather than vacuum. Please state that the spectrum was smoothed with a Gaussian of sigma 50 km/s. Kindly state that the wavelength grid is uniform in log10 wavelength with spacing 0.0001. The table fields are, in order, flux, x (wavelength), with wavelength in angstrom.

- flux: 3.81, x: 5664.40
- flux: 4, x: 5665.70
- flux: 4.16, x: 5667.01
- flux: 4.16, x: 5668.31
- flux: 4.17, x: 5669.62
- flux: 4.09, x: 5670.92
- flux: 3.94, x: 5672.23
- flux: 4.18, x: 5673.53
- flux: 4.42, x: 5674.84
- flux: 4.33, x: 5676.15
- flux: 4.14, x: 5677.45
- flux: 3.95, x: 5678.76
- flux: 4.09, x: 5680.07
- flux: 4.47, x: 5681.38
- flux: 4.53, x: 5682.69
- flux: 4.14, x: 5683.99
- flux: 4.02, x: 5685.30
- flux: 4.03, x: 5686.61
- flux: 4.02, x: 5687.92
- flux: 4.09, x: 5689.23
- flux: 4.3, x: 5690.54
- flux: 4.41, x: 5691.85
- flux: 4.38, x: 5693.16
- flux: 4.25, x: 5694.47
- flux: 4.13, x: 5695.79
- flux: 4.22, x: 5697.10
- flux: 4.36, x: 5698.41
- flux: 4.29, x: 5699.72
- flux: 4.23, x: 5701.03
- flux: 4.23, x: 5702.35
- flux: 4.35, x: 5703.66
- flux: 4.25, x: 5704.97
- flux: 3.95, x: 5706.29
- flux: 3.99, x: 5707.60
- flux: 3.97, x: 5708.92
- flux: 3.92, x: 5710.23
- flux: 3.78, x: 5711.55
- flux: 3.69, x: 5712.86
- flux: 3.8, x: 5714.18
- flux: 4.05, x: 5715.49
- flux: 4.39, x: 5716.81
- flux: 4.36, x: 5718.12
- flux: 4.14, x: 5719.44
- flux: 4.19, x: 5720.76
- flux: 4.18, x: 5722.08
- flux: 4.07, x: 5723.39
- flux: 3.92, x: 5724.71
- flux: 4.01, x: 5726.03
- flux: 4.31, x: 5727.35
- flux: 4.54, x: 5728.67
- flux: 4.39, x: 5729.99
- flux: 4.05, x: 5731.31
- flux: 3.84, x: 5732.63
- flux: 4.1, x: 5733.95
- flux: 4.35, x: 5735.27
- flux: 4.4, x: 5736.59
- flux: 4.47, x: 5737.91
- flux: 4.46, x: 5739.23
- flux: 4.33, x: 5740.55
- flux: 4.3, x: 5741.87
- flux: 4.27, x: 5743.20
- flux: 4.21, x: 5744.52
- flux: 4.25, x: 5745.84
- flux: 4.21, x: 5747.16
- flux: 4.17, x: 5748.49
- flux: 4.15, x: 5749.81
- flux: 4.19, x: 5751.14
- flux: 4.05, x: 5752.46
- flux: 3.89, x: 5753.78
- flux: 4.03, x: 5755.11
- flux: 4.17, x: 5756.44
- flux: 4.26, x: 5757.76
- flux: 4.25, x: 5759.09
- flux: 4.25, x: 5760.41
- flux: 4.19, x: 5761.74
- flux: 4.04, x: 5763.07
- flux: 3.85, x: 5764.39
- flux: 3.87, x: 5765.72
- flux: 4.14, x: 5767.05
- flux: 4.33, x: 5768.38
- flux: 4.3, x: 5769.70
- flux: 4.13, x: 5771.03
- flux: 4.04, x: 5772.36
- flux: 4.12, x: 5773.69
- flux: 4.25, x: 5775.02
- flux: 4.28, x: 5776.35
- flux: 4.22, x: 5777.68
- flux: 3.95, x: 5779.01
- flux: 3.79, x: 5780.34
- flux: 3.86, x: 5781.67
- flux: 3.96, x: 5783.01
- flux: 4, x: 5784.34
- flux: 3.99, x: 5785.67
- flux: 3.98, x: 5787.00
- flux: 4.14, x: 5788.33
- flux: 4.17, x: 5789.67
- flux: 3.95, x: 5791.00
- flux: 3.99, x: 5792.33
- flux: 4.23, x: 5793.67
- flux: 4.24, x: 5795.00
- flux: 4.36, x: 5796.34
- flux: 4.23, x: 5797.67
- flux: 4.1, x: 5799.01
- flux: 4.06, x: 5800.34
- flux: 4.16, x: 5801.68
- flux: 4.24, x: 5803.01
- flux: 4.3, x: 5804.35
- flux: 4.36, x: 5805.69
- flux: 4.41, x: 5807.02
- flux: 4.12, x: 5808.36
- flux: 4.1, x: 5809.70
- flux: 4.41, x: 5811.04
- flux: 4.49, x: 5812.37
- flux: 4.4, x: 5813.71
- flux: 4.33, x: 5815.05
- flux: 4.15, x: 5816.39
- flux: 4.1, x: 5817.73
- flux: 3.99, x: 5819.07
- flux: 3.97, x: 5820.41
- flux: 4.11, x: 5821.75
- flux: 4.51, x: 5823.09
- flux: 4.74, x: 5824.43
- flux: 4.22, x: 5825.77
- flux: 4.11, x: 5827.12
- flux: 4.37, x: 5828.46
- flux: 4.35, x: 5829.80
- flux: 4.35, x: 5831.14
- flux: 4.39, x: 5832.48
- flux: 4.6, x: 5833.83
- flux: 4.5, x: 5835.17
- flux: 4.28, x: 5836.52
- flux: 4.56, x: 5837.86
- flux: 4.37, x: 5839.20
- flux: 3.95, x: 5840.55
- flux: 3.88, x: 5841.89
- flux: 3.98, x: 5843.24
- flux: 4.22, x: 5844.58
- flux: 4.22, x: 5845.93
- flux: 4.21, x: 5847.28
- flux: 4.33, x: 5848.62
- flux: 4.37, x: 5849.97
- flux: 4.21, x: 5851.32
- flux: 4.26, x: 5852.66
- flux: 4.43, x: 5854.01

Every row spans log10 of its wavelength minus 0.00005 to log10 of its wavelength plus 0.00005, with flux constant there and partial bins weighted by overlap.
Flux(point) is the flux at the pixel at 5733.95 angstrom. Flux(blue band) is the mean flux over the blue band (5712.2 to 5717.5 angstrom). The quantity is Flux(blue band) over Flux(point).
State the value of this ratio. 0.97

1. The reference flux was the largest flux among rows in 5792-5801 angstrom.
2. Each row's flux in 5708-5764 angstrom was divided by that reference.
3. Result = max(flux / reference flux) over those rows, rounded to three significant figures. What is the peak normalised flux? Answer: 1.04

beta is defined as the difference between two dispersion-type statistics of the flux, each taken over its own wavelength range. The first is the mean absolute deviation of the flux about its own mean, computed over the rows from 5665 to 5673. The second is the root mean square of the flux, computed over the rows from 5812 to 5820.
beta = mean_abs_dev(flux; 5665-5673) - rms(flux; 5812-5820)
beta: -4.17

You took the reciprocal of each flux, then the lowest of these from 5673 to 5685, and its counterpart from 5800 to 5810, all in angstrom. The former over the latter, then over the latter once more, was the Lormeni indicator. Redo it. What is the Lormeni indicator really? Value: 4.3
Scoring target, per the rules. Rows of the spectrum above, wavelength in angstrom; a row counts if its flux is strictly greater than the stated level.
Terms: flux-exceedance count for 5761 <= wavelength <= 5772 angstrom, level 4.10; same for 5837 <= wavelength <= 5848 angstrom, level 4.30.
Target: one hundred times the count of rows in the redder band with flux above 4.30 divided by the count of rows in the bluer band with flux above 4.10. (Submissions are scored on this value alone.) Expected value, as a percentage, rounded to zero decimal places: 40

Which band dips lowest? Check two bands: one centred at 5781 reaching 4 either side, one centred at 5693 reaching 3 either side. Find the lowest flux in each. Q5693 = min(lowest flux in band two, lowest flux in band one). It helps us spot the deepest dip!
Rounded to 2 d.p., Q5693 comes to 3.79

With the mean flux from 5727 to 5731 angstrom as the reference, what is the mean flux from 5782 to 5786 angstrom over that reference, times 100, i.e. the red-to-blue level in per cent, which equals 90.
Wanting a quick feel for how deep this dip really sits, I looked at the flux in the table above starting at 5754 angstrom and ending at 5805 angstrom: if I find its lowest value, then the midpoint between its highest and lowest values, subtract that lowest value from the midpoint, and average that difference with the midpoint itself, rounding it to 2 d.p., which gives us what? 2.18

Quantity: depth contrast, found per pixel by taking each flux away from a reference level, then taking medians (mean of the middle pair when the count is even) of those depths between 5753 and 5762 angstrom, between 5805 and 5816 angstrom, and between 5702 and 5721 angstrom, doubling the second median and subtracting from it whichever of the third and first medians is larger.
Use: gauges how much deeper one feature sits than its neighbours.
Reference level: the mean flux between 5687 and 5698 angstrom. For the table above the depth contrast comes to -0.49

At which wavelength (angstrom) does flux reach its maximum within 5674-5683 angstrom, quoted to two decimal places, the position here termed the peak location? 5682.69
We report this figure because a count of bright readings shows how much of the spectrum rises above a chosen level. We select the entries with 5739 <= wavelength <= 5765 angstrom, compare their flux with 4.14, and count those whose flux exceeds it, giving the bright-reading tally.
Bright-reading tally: 15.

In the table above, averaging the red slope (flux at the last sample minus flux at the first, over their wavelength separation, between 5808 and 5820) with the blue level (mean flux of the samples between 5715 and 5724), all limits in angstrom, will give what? 2.09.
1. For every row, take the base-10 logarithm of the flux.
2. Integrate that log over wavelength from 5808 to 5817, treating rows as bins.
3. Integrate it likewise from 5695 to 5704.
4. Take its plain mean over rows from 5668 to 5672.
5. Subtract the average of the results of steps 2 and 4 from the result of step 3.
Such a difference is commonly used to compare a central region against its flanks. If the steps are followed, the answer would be 2.5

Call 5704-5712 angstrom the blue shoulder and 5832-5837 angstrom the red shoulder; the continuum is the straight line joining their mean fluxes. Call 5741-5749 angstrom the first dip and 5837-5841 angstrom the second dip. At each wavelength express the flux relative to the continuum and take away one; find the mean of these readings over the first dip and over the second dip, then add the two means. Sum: -0.01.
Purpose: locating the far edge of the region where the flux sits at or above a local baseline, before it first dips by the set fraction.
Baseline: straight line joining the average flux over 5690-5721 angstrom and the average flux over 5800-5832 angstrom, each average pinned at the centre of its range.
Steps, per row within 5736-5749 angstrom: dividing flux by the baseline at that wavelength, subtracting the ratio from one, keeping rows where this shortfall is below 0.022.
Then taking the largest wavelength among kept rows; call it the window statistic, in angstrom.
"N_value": 5748.49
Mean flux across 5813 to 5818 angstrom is 4.25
